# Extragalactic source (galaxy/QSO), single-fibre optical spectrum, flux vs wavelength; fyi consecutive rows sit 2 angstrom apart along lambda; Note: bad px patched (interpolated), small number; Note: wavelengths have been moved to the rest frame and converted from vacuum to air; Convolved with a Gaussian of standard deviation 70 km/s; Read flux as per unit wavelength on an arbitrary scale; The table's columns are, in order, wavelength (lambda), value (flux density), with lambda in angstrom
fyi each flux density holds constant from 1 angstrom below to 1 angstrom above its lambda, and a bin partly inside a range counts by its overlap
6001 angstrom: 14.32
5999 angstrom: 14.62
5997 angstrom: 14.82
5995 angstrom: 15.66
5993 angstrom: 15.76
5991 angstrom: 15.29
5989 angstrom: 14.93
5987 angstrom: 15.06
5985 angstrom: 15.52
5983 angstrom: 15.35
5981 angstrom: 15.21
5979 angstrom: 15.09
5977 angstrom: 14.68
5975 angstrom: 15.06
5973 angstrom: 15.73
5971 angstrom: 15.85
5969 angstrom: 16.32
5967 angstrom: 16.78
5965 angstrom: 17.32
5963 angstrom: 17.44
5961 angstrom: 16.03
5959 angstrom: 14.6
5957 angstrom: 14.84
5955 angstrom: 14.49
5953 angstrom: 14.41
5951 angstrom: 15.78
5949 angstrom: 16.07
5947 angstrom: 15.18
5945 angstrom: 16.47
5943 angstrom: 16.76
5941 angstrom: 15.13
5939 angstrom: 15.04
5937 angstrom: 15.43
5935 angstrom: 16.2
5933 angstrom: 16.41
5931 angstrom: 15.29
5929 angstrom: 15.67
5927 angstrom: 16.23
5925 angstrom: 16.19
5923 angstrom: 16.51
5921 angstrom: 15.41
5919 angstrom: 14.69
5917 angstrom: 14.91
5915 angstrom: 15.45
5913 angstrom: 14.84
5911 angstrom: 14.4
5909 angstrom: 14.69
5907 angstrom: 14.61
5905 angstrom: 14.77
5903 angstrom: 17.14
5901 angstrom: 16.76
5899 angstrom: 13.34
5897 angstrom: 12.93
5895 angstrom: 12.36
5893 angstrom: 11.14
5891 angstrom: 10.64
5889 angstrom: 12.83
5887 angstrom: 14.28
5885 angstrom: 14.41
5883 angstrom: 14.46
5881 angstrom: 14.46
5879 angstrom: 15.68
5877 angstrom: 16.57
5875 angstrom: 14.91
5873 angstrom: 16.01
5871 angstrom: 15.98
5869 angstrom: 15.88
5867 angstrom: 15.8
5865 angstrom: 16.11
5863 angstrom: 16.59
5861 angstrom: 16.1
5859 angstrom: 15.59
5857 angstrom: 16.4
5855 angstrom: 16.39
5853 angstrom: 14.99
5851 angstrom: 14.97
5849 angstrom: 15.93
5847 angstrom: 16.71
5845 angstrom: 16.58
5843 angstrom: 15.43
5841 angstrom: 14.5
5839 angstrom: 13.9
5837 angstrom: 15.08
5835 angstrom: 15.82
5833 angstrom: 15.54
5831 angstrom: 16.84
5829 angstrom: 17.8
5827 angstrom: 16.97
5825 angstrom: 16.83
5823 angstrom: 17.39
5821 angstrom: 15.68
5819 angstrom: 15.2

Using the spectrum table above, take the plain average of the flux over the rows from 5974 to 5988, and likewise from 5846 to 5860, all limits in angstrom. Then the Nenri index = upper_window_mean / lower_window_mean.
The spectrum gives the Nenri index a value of 0.95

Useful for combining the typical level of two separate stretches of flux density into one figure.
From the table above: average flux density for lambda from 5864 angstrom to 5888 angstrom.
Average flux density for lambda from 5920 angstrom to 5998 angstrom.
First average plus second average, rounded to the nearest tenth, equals 31.0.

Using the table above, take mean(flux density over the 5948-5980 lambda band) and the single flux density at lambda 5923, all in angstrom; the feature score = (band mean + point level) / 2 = 16.1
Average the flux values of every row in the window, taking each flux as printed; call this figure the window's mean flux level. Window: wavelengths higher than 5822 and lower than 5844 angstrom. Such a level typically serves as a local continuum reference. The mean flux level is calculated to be 16.01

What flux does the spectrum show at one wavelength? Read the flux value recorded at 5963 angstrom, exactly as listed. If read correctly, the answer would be 17.44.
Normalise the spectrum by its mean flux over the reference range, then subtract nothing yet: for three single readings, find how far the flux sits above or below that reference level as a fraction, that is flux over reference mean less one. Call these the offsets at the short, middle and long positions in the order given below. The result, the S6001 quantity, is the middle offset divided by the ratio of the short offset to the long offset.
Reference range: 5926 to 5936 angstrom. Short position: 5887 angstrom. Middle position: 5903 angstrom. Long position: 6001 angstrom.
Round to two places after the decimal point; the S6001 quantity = 0.07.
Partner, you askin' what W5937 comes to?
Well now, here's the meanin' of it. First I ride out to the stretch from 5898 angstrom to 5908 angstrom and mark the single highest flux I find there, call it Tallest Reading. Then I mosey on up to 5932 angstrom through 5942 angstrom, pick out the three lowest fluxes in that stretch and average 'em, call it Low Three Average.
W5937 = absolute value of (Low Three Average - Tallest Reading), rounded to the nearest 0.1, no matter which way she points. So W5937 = 1.9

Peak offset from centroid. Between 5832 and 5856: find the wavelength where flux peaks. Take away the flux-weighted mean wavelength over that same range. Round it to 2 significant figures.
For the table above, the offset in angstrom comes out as 2.9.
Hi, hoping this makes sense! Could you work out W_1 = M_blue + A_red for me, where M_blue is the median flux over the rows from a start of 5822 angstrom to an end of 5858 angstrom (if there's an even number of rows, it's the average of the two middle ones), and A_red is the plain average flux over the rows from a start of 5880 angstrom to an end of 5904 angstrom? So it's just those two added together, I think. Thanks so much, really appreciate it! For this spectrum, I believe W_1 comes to 29.9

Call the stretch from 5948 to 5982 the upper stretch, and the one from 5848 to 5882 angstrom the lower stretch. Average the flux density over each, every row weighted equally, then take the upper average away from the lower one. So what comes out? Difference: 0.16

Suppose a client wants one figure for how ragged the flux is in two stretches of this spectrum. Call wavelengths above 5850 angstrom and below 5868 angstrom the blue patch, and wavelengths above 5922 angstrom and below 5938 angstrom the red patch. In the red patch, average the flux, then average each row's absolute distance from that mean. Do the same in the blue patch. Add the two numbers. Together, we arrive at 0.88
